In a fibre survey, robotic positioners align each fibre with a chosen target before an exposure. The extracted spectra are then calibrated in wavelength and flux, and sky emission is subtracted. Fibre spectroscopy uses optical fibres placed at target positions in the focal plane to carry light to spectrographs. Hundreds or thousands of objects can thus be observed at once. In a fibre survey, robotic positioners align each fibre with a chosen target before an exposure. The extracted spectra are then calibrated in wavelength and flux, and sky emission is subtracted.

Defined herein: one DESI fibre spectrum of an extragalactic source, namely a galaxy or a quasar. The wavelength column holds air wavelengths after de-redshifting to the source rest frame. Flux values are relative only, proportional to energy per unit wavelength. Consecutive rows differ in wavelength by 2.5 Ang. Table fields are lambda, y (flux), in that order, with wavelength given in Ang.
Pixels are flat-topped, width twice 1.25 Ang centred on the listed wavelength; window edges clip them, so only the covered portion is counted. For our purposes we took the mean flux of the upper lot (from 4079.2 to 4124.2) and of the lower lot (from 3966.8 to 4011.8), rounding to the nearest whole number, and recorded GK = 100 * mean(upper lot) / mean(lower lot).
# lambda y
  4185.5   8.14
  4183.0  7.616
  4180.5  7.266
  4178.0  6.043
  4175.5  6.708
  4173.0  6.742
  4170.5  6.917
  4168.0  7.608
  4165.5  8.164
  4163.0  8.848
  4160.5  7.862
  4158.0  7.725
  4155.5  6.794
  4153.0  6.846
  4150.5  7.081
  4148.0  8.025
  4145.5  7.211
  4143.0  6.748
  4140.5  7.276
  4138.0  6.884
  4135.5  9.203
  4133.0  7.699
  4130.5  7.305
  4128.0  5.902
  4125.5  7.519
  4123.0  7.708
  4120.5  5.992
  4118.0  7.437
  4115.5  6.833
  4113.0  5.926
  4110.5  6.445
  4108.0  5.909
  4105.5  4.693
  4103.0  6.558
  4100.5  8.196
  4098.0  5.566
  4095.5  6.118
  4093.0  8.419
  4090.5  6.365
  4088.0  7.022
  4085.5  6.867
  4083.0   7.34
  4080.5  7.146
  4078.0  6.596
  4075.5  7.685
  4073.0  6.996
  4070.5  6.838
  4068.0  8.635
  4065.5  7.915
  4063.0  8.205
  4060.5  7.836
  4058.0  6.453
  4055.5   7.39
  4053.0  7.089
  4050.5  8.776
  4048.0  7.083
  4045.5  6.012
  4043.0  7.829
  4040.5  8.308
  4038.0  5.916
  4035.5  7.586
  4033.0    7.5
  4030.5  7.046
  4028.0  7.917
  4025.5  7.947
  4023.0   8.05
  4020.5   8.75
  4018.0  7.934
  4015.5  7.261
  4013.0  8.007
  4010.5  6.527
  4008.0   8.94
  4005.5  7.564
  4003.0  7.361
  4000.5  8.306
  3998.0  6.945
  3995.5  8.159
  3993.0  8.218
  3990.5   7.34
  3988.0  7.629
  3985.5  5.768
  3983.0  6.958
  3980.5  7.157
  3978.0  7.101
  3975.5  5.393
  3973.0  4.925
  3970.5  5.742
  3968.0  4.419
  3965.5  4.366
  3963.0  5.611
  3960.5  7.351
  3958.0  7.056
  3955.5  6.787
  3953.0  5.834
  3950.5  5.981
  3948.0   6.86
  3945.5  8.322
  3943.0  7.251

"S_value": 97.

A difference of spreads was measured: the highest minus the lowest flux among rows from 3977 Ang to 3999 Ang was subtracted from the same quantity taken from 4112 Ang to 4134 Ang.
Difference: -0.6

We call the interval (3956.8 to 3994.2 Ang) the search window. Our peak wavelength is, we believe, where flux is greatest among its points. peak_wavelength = 3993.0 Ang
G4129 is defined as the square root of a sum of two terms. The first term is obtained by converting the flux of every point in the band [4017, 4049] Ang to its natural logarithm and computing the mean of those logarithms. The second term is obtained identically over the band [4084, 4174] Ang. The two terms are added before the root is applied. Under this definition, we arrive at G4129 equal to 1.99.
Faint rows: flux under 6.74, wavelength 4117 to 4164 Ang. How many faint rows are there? 2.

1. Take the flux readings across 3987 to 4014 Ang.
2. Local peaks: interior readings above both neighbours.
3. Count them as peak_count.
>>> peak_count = 3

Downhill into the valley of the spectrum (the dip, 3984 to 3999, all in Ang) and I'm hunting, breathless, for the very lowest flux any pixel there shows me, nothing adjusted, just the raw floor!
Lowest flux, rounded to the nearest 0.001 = 5.768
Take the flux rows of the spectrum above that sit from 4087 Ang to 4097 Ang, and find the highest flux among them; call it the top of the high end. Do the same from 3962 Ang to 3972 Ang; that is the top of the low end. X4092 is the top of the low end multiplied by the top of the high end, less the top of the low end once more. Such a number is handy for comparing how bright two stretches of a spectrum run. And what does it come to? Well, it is 43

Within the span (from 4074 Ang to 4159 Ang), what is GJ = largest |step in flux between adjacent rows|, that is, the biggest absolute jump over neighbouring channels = 2.6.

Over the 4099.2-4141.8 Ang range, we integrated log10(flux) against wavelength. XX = 35.5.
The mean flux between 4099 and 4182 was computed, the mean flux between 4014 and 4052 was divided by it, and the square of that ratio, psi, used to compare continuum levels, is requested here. 1.15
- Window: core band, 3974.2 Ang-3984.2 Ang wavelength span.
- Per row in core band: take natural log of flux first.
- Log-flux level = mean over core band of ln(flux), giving 1.89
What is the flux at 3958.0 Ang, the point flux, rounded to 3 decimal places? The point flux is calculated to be 7.056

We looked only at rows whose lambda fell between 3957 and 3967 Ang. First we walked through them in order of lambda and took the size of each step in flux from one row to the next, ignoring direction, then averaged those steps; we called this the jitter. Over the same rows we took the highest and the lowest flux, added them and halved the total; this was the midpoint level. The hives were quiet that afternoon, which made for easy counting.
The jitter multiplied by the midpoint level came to 6.4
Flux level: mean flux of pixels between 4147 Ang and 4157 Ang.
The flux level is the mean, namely 7.2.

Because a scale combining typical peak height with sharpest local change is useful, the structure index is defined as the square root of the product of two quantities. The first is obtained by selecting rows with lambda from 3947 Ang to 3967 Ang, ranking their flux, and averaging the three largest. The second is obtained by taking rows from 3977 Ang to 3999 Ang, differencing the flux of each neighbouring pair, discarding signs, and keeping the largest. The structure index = 3.6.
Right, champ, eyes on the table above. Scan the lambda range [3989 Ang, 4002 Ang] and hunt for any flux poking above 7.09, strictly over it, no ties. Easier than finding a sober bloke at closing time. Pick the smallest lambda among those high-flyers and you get 3990.5 Ang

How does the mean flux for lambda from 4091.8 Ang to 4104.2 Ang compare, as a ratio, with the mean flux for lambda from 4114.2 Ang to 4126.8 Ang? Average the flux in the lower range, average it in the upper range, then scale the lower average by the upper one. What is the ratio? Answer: 0.98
